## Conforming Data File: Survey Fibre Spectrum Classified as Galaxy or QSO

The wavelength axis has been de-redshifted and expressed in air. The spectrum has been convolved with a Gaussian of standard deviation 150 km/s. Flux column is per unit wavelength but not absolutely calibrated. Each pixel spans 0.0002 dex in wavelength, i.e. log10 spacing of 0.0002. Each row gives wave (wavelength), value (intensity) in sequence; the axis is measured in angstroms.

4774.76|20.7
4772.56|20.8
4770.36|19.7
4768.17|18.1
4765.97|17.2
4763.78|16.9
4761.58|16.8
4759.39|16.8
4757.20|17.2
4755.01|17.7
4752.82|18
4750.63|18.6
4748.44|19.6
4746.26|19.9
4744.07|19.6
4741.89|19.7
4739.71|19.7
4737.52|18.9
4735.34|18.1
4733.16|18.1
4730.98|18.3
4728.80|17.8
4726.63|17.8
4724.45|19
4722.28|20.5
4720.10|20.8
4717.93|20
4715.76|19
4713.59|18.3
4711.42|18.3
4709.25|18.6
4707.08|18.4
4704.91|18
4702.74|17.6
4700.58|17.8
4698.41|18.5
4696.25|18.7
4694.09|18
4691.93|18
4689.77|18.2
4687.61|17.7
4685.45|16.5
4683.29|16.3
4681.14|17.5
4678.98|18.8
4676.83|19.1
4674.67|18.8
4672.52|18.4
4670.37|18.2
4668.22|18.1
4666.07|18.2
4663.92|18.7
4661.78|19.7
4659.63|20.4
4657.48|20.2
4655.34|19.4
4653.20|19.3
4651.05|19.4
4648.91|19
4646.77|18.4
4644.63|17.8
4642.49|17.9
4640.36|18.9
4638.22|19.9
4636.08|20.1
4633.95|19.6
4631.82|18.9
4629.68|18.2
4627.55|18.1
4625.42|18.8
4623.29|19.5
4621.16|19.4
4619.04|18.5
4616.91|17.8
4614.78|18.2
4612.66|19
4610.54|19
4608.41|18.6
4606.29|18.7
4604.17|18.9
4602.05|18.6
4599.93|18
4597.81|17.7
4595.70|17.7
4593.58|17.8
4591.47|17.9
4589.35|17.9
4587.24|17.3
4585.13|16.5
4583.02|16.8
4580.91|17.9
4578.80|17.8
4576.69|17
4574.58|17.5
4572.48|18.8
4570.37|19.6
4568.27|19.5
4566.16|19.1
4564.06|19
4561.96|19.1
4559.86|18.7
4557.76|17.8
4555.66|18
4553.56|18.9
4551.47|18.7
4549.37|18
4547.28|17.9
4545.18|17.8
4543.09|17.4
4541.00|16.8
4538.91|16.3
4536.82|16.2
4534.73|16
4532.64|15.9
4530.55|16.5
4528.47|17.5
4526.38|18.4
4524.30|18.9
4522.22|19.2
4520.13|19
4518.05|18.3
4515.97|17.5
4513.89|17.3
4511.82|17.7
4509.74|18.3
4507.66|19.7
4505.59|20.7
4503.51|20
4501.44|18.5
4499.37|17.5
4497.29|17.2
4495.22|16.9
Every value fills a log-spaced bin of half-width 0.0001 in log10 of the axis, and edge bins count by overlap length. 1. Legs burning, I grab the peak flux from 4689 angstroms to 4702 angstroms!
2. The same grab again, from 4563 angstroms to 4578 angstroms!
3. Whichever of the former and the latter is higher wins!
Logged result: 19.6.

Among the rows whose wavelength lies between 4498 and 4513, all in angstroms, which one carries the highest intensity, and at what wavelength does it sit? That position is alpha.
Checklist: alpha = 4505.59 angstroms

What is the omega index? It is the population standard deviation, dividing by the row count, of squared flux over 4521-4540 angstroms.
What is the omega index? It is 43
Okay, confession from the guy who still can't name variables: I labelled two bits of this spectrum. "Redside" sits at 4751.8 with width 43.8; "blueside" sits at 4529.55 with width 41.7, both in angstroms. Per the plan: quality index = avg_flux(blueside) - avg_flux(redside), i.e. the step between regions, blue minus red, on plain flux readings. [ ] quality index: -0.94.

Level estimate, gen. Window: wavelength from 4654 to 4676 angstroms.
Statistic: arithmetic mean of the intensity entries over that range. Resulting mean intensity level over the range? 19.0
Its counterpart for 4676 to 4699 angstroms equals 17.9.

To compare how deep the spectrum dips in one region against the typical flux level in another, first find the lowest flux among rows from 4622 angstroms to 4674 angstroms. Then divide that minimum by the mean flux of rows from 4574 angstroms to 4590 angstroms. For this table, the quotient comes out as 1.03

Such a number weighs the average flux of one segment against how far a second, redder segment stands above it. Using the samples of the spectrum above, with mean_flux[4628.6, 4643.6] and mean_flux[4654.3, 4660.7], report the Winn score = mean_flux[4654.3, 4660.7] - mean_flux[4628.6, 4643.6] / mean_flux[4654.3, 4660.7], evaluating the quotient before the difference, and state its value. 19.0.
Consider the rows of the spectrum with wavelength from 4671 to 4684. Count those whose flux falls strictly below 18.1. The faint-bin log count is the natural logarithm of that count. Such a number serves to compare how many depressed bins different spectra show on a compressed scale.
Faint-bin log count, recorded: 0.7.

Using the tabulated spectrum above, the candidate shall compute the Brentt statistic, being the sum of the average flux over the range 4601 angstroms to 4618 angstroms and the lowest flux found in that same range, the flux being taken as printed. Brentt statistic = 36.40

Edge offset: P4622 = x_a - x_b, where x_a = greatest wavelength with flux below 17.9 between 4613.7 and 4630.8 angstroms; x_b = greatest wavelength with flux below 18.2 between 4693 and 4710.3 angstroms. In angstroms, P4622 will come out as -88.0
